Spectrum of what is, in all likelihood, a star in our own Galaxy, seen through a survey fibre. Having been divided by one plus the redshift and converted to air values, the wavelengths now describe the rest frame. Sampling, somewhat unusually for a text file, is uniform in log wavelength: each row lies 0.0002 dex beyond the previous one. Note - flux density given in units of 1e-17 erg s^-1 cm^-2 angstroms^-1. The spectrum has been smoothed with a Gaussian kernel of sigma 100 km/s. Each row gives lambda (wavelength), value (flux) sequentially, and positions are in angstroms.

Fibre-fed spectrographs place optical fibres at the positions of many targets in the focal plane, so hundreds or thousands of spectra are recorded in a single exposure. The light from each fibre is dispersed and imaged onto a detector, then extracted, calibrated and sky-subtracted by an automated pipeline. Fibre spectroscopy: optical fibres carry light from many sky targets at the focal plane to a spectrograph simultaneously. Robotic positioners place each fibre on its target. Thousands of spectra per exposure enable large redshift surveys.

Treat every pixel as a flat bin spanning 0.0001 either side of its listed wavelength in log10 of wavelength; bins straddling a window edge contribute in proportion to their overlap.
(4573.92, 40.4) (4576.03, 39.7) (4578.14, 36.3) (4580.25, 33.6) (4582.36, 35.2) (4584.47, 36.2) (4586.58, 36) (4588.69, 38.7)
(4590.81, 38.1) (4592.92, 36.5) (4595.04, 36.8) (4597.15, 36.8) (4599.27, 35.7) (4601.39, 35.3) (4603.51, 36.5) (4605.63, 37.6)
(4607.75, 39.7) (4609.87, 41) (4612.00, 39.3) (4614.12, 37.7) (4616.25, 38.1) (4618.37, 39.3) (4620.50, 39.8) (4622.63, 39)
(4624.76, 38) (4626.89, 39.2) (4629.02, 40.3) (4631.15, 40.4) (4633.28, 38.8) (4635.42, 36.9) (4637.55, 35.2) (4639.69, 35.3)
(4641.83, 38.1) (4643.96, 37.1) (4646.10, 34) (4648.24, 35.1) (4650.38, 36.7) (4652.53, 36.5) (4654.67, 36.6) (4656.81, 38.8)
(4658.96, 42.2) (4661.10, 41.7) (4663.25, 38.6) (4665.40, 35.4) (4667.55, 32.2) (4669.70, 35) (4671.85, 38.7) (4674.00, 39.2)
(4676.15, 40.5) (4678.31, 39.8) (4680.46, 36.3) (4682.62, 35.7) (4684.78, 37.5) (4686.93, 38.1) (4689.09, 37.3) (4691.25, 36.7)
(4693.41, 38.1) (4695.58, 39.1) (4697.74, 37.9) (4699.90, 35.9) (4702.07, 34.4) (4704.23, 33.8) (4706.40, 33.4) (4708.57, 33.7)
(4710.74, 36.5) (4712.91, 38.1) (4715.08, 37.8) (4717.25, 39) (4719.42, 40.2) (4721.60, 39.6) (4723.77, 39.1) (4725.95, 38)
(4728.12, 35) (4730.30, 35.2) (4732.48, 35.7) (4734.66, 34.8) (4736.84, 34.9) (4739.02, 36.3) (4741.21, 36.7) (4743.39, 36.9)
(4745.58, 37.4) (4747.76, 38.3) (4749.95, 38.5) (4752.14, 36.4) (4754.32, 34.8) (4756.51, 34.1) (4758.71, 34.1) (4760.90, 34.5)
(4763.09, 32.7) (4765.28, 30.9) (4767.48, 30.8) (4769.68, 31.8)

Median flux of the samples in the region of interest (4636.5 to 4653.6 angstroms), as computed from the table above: 35.9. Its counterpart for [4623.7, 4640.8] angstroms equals 38.4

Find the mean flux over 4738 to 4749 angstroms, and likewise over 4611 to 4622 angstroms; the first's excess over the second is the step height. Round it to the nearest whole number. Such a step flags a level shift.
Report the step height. -2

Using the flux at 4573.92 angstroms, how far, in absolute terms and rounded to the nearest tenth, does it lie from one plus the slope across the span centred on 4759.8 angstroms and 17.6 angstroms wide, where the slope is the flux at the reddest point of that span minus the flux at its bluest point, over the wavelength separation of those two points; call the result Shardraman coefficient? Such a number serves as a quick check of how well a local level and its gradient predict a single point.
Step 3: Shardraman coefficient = 39.8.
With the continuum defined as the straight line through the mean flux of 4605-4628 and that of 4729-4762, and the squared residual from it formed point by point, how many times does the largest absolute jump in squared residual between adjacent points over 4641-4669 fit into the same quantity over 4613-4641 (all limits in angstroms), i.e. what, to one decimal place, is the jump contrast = 0.3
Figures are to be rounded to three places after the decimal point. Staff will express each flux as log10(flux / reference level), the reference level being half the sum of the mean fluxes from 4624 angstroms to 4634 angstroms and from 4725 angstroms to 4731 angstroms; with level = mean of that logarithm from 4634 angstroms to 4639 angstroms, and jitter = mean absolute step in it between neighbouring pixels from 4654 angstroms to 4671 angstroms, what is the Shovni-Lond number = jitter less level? 0.050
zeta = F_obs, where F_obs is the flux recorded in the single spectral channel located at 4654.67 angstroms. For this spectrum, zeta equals 36.6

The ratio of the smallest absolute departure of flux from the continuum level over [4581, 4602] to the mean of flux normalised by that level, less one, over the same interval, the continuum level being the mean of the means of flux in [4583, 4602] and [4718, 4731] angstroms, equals -24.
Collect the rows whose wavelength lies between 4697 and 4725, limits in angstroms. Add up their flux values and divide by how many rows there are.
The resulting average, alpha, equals 36.9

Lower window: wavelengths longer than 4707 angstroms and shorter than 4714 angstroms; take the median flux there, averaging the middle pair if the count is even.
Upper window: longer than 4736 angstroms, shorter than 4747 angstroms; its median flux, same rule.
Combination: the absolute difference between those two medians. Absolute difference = 0.2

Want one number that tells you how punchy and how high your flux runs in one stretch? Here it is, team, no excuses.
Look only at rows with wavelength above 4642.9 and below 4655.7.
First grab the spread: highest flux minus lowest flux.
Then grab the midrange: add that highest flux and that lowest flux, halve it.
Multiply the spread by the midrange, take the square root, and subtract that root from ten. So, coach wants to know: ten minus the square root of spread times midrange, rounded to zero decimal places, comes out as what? 0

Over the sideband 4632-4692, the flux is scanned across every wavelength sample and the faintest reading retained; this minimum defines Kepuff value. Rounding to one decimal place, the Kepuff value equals 32.2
